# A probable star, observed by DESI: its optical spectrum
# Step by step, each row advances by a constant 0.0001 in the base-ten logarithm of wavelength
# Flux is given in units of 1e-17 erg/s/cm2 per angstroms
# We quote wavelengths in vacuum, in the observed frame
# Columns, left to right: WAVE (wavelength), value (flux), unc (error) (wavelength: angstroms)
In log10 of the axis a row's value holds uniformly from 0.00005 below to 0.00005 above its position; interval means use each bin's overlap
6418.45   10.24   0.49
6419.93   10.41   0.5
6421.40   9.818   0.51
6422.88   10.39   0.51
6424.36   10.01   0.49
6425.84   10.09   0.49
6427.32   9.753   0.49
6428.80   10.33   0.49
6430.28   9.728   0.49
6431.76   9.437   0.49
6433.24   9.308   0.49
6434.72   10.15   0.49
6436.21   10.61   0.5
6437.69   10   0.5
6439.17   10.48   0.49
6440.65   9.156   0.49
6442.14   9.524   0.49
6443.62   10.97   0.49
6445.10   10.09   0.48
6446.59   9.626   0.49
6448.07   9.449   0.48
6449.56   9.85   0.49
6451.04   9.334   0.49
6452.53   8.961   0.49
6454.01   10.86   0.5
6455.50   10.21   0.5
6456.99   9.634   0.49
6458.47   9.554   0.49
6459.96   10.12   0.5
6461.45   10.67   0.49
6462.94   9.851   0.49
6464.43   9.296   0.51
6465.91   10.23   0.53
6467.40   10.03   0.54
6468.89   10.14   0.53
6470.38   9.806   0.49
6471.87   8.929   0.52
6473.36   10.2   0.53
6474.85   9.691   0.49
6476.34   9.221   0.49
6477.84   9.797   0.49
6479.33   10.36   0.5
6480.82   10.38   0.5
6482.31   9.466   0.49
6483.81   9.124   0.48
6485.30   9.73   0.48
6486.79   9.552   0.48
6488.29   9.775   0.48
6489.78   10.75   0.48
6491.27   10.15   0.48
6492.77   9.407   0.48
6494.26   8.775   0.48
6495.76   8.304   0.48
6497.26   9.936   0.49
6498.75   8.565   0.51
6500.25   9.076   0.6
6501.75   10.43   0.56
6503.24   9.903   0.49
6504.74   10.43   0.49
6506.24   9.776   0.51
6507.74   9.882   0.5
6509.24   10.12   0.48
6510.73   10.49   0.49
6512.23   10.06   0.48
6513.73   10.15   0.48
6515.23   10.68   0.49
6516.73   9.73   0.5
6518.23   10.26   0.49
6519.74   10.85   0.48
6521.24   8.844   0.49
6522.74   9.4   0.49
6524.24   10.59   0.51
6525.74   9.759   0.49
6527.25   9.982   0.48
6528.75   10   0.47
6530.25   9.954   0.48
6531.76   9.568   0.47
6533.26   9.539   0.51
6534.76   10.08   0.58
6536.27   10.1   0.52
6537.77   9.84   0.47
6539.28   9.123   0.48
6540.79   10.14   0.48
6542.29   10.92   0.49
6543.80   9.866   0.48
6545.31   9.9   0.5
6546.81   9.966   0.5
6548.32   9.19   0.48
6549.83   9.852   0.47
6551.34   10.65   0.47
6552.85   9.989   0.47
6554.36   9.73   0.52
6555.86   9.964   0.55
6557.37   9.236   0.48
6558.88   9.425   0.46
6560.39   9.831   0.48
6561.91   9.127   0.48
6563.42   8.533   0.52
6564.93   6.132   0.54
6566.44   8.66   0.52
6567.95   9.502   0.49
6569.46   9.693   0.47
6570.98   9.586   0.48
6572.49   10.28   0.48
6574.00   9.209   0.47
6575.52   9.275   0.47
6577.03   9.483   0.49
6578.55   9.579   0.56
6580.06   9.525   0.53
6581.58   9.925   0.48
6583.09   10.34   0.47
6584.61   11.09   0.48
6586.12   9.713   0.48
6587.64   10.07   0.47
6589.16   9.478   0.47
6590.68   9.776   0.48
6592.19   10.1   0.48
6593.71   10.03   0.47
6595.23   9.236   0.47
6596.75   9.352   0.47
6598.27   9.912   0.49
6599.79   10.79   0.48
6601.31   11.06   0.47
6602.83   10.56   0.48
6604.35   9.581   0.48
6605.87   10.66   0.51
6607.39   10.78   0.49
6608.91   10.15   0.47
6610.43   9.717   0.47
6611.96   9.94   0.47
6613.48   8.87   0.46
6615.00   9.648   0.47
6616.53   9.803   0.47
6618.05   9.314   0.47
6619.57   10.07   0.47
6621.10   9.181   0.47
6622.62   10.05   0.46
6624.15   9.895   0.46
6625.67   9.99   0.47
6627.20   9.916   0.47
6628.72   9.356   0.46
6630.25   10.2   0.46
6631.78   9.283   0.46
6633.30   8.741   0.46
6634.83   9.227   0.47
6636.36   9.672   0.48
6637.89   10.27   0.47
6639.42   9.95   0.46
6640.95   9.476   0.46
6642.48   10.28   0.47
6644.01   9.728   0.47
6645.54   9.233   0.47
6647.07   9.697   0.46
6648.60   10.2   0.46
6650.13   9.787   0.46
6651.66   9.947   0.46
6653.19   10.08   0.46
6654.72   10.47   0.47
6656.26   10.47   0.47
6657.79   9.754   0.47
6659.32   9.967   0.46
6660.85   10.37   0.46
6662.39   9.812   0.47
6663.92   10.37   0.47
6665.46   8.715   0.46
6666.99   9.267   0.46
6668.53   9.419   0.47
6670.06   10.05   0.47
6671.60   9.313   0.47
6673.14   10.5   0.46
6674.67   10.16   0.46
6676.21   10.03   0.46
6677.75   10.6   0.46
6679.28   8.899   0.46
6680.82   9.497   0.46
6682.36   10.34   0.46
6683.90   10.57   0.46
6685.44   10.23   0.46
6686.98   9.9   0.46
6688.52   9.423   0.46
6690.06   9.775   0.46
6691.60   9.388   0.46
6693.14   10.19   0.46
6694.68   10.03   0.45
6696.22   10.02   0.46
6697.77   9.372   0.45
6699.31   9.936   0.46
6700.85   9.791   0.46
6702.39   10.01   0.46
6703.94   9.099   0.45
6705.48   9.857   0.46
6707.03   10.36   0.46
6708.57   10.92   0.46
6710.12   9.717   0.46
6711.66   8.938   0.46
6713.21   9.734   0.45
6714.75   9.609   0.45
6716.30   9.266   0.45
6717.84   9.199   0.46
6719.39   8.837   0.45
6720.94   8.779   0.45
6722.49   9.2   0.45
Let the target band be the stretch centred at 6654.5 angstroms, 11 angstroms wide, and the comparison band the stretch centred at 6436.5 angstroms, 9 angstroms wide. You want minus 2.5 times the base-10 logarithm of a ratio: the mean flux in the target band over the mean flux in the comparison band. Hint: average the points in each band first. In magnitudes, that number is -0.013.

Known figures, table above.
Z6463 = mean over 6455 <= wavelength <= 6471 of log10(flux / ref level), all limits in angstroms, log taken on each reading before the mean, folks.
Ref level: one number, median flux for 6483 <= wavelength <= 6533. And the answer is 0.002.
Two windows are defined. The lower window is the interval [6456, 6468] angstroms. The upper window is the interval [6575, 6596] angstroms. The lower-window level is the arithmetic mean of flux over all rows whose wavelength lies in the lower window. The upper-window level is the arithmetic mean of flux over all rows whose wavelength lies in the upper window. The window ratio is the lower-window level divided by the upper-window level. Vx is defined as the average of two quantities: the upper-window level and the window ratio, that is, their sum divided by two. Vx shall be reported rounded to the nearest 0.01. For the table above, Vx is 5.42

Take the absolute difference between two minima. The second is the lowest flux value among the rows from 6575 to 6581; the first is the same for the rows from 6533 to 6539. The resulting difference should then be 0.26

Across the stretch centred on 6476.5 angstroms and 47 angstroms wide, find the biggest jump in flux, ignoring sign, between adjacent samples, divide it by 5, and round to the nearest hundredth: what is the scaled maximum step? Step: 0.33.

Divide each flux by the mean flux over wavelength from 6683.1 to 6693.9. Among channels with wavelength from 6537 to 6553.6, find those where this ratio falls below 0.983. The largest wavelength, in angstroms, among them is 6548.32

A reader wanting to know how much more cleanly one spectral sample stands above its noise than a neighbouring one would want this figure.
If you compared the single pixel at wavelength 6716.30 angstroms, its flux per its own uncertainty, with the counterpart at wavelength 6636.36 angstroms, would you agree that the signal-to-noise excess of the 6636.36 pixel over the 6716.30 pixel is -0.4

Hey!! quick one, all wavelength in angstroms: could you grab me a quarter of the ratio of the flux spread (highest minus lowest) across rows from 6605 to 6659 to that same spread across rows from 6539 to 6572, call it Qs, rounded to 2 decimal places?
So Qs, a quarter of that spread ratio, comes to 0.11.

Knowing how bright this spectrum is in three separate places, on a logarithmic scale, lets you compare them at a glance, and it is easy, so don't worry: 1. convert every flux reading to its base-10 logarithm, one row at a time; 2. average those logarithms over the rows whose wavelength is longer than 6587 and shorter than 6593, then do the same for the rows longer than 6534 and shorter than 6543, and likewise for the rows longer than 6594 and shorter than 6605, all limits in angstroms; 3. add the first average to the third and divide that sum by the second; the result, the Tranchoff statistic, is 1.99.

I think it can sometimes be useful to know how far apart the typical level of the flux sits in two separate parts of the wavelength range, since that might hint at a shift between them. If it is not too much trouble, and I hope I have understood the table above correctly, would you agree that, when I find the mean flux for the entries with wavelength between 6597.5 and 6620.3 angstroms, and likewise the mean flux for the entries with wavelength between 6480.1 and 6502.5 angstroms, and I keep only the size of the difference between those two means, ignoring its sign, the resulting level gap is 0.50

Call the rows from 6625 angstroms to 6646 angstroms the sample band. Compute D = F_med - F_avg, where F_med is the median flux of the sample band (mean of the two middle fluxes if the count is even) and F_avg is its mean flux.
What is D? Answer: 0.03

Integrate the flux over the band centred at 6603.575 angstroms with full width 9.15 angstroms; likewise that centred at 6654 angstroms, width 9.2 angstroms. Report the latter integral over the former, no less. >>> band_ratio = 0.96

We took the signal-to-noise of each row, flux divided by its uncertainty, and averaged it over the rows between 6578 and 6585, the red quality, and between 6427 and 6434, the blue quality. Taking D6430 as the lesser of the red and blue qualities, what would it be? 19.8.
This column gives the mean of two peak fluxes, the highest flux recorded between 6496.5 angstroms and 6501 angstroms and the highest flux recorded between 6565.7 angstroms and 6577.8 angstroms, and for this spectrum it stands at 10.1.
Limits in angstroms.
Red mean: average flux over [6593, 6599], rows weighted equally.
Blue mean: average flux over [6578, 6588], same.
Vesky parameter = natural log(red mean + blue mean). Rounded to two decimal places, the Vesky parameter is 2.98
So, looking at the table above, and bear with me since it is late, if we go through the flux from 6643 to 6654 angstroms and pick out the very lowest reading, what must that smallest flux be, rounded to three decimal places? 9.233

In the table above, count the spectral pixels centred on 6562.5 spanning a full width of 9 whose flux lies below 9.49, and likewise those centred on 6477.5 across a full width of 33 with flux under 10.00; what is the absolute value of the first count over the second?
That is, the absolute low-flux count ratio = 0.38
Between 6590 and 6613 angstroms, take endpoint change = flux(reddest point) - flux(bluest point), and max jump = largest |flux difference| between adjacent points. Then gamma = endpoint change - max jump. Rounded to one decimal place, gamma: -0.9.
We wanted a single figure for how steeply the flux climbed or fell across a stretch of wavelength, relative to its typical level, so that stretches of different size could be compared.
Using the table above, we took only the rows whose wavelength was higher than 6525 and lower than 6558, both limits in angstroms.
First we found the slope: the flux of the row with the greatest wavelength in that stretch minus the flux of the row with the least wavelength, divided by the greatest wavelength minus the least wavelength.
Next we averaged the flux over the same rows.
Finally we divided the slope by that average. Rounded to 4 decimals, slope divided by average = -0.0017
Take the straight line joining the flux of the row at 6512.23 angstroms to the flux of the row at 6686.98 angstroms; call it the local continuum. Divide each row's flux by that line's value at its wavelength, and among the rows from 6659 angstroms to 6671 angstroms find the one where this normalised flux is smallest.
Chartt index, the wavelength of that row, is 6665.46 angstroms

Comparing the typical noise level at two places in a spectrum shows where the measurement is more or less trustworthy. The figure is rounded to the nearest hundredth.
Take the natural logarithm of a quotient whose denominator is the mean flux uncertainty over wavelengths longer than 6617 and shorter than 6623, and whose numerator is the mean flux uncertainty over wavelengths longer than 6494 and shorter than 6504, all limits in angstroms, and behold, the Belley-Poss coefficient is 0.10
